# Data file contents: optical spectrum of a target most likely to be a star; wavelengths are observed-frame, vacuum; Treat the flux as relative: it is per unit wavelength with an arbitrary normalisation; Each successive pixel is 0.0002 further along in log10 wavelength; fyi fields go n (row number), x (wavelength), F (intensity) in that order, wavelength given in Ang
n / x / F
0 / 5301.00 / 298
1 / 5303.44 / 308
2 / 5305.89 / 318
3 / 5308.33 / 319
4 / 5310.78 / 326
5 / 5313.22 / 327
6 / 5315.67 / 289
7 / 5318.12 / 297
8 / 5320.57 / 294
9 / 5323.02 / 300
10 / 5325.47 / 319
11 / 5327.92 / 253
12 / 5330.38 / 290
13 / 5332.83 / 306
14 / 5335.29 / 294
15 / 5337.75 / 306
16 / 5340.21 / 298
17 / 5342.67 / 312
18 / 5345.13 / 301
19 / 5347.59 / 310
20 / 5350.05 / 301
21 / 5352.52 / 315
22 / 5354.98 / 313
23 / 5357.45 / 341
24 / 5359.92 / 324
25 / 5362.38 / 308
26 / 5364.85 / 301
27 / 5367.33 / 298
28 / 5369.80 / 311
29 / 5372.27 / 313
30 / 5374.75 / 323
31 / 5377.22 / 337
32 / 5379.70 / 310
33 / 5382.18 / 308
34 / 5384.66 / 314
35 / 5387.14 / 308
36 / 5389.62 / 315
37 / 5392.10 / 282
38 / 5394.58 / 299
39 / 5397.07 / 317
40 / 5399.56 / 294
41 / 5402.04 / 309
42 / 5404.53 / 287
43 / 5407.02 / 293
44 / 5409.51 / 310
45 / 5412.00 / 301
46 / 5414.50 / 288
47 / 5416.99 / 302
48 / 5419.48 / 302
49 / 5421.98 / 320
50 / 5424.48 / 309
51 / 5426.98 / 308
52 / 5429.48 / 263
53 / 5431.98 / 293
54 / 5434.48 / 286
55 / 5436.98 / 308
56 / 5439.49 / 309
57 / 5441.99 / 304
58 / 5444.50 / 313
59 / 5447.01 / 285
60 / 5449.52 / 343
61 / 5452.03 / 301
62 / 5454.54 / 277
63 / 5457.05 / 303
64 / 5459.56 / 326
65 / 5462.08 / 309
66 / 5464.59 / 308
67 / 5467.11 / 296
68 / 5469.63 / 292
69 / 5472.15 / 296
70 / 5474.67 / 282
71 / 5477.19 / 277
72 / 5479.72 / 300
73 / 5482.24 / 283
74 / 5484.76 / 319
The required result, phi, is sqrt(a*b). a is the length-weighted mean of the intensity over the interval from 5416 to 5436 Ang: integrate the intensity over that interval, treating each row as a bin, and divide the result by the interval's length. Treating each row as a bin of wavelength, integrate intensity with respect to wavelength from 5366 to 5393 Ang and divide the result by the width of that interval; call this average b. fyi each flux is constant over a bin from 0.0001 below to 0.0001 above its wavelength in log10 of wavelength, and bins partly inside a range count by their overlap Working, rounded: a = 298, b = 311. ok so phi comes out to 304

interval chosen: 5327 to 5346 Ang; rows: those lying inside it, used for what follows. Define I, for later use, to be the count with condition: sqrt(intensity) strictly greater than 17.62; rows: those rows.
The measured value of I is 1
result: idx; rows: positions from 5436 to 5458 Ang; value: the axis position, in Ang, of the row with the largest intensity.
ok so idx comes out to 5449.52 Ang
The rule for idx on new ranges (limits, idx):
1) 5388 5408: 5397.07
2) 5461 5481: 5462.08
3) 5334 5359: 5357.45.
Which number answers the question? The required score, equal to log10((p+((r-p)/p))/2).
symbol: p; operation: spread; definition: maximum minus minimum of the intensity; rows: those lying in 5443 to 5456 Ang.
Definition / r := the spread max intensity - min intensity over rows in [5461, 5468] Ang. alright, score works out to 1.51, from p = 66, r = 13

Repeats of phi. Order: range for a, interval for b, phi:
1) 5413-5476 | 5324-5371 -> 303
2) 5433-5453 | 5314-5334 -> 300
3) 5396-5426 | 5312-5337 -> 300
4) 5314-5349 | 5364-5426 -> 302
